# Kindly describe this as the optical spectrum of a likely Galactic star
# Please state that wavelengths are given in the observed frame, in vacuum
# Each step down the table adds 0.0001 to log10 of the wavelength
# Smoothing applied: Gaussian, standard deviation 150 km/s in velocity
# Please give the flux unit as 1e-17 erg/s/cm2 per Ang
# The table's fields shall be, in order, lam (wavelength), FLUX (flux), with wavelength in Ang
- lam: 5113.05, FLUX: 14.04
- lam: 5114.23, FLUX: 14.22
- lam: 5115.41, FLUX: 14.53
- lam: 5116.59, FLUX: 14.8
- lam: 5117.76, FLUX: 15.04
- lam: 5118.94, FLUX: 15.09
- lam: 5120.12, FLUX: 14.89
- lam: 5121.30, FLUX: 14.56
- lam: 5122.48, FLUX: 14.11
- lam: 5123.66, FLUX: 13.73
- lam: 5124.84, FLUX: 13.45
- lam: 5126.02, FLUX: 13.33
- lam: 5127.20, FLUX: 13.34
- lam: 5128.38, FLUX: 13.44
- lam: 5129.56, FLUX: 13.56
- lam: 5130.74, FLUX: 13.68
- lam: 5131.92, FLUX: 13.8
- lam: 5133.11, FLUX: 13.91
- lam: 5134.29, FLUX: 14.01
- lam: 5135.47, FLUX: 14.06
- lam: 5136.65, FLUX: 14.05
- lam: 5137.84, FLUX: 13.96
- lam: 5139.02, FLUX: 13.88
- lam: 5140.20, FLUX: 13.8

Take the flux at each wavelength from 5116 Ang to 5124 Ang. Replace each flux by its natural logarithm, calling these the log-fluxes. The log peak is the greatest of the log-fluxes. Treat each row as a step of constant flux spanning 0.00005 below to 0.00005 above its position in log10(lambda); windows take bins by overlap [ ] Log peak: 2.71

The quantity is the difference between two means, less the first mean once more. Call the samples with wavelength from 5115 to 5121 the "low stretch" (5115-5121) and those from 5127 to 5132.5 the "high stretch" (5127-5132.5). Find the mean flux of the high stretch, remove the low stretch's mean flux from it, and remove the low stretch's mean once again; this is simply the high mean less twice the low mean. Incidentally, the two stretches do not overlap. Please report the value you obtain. -16.2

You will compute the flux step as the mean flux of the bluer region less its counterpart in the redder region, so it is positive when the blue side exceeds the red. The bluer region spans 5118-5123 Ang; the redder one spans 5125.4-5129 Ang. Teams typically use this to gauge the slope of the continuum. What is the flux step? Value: 1.3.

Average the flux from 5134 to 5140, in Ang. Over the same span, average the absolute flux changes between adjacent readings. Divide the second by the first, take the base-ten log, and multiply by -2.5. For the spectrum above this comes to 6.0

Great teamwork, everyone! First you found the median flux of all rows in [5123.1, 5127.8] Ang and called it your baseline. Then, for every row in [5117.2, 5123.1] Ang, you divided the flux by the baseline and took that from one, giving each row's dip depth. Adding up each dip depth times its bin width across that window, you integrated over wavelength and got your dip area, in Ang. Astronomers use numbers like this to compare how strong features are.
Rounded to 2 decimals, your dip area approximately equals -0.59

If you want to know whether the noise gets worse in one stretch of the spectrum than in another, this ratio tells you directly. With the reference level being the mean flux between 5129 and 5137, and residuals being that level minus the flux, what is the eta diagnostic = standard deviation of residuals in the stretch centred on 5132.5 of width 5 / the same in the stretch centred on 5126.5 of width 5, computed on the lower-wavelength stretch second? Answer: 2.23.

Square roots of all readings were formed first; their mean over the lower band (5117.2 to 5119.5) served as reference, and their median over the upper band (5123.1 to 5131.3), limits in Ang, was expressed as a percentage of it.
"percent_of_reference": 94.5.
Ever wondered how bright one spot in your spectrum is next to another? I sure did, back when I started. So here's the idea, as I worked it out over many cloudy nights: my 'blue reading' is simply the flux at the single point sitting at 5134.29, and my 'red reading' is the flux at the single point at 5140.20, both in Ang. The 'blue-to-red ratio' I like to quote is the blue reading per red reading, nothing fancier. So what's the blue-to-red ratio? 1.02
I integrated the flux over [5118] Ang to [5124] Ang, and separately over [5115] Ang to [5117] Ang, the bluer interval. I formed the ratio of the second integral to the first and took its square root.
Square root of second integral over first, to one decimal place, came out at 0.6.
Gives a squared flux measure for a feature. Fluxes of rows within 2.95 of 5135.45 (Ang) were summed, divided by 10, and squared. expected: 49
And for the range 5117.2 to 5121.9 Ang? 35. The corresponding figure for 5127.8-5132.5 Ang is 30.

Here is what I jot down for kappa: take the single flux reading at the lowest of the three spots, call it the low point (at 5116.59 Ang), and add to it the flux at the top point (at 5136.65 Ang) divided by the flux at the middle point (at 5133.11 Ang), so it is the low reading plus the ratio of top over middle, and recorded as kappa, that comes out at 15.8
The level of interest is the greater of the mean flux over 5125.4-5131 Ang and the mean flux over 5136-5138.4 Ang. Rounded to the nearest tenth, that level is 14.0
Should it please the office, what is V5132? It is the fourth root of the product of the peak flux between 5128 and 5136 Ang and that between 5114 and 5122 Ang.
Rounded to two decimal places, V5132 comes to 3.82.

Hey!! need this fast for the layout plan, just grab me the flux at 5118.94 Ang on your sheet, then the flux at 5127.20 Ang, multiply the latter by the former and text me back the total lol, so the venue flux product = 201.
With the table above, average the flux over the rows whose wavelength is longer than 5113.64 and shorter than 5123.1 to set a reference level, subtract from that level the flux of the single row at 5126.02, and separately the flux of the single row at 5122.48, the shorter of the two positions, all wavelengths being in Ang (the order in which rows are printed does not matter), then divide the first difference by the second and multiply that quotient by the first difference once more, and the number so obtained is 3.2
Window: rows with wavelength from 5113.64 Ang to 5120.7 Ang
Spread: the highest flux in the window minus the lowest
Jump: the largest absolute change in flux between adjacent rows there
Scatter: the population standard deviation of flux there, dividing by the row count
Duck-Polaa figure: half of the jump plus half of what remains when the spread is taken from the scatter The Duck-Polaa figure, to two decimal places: -0.13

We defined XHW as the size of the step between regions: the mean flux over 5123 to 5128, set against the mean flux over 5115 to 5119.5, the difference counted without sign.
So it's 1.4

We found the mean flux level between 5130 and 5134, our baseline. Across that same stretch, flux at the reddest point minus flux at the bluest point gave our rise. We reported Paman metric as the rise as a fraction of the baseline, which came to 0.017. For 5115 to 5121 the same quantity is 0.024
